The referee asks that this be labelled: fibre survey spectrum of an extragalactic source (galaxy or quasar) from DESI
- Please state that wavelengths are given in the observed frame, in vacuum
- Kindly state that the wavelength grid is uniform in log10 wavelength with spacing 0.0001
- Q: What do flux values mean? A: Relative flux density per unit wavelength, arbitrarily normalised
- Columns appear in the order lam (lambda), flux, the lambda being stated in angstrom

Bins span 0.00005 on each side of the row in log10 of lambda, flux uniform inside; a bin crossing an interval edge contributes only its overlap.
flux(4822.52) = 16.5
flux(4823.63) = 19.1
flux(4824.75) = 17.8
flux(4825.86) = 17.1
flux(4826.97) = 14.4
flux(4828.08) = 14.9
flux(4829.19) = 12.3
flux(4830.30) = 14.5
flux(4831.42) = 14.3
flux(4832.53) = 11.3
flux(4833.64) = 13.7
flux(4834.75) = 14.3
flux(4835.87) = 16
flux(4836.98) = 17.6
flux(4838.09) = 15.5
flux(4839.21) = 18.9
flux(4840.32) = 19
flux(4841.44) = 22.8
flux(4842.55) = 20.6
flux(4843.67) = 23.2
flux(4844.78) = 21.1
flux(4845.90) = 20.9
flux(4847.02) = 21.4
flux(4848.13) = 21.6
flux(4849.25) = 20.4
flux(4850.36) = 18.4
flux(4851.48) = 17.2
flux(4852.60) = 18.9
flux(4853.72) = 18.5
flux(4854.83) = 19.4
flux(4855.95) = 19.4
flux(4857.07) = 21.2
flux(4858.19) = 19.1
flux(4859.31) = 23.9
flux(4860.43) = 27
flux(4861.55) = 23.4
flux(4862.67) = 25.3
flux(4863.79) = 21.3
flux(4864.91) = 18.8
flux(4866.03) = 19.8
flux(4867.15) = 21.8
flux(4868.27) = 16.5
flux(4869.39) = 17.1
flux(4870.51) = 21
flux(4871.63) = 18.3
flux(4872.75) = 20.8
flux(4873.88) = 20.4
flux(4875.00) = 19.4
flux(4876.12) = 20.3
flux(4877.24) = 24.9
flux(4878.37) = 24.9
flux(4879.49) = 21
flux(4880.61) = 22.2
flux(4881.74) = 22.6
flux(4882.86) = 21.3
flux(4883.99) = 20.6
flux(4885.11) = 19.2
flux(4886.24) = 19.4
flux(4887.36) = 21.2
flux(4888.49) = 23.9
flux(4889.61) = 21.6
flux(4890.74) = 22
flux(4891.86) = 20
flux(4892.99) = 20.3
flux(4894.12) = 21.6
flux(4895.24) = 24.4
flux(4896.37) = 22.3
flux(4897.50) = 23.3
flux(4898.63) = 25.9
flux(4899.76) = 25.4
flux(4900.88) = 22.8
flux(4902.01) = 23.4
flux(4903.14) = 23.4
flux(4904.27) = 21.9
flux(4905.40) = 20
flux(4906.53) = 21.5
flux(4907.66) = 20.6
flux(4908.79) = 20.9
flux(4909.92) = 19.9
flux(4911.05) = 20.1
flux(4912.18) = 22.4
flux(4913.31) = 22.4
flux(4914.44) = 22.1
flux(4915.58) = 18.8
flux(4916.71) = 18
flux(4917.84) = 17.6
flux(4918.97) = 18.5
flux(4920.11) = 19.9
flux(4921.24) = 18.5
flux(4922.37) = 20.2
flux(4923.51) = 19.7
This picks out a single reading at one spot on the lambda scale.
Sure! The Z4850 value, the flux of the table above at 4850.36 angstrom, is 18.4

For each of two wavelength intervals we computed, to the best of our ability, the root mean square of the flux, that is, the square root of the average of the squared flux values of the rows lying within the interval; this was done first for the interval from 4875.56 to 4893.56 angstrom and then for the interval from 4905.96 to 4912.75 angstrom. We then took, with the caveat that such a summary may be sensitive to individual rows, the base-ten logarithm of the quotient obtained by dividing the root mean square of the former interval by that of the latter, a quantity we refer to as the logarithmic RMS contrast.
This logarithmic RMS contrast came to 0.015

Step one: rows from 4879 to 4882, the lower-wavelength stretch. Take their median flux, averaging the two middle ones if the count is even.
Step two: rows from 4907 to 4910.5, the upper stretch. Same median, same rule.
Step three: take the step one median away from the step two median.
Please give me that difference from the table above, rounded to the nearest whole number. -2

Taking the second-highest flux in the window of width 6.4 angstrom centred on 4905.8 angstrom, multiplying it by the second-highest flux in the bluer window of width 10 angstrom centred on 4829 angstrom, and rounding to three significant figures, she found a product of 374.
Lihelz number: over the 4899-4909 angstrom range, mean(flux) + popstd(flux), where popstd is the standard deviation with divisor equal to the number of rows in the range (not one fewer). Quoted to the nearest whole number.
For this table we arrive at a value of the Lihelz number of 24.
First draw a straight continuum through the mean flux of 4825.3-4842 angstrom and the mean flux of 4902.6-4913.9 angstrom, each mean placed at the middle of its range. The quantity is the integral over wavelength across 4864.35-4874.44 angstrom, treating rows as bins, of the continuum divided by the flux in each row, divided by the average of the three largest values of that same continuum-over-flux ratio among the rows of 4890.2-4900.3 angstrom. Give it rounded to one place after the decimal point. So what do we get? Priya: 9.9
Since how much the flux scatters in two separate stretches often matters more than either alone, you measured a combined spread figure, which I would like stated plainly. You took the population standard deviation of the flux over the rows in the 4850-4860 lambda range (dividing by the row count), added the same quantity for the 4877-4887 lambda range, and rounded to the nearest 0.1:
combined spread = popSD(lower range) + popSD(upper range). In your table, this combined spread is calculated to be 3.8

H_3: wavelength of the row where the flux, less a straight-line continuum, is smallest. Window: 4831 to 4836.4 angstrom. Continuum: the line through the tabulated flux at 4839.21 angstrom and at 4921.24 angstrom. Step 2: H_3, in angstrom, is 4832.53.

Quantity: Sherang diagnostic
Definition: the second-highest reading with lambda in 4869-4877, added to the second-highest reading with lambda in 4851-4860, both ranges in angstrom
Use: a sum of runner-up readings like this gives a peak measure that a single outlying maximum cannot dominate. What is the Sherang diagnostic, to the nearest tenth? 42.0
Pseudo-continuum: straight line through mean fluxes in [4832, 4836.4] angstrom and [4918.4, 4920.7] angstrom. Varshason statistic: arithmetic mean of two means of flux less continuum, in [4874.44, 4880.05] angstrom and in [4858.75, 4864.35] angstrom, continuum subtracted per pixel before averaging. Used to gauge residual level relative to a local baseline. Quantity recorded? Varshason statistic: 7.1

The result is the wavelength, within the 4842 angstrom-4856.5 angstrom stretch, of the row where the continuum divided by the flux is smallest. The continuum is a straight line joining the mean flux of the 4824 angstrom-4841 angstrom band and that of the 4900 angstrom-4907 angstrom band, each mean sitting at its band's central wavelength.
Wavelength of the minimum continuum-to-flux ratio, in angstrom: 4843.67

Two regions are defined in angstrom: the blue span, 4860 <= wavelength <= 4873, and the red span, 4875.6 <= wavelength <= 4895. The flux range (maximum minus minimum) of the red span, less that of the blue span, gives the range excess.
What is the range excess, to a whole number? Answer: -5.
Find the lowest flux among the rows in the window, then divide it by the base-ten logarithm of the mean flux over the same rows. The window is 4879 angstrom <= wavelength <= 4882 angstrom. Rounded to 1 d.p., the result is 15.7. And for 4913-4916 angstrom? 14.2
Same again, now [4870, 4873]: 14.1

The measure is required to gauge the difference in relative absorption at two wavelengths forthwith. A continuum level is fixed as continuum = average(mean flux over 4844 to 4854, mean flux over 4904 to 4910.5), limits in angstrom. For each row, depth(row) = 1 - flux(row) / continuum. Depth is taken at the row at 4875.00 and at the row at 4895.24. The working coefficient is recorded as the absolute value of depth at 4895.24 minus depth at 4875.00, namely 0.2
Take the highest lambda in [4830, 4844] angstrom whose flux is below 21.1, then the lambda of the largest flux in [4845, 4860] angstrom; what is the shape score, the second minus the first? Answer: 16.8 angstrom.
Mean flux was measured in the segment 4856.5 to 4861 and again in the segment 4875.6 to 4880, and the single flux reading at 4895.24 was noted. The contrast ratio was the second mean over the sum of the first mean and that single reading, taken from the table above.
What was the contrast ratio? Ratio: 0.48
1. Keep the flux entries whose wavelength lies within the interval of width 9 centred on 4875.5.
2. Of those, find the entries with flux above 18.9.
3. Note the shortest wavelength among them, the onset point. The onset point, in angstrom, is 4872.75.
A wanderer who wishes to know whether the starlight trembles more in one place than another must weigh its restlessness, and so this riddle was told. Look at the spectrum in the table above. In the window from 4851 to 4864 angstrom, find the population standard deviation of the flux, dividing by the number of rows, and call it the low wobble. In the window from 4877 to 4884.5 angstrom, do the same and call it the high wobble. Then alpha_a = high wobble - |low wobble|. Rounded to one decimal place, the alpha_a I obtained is -1.3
